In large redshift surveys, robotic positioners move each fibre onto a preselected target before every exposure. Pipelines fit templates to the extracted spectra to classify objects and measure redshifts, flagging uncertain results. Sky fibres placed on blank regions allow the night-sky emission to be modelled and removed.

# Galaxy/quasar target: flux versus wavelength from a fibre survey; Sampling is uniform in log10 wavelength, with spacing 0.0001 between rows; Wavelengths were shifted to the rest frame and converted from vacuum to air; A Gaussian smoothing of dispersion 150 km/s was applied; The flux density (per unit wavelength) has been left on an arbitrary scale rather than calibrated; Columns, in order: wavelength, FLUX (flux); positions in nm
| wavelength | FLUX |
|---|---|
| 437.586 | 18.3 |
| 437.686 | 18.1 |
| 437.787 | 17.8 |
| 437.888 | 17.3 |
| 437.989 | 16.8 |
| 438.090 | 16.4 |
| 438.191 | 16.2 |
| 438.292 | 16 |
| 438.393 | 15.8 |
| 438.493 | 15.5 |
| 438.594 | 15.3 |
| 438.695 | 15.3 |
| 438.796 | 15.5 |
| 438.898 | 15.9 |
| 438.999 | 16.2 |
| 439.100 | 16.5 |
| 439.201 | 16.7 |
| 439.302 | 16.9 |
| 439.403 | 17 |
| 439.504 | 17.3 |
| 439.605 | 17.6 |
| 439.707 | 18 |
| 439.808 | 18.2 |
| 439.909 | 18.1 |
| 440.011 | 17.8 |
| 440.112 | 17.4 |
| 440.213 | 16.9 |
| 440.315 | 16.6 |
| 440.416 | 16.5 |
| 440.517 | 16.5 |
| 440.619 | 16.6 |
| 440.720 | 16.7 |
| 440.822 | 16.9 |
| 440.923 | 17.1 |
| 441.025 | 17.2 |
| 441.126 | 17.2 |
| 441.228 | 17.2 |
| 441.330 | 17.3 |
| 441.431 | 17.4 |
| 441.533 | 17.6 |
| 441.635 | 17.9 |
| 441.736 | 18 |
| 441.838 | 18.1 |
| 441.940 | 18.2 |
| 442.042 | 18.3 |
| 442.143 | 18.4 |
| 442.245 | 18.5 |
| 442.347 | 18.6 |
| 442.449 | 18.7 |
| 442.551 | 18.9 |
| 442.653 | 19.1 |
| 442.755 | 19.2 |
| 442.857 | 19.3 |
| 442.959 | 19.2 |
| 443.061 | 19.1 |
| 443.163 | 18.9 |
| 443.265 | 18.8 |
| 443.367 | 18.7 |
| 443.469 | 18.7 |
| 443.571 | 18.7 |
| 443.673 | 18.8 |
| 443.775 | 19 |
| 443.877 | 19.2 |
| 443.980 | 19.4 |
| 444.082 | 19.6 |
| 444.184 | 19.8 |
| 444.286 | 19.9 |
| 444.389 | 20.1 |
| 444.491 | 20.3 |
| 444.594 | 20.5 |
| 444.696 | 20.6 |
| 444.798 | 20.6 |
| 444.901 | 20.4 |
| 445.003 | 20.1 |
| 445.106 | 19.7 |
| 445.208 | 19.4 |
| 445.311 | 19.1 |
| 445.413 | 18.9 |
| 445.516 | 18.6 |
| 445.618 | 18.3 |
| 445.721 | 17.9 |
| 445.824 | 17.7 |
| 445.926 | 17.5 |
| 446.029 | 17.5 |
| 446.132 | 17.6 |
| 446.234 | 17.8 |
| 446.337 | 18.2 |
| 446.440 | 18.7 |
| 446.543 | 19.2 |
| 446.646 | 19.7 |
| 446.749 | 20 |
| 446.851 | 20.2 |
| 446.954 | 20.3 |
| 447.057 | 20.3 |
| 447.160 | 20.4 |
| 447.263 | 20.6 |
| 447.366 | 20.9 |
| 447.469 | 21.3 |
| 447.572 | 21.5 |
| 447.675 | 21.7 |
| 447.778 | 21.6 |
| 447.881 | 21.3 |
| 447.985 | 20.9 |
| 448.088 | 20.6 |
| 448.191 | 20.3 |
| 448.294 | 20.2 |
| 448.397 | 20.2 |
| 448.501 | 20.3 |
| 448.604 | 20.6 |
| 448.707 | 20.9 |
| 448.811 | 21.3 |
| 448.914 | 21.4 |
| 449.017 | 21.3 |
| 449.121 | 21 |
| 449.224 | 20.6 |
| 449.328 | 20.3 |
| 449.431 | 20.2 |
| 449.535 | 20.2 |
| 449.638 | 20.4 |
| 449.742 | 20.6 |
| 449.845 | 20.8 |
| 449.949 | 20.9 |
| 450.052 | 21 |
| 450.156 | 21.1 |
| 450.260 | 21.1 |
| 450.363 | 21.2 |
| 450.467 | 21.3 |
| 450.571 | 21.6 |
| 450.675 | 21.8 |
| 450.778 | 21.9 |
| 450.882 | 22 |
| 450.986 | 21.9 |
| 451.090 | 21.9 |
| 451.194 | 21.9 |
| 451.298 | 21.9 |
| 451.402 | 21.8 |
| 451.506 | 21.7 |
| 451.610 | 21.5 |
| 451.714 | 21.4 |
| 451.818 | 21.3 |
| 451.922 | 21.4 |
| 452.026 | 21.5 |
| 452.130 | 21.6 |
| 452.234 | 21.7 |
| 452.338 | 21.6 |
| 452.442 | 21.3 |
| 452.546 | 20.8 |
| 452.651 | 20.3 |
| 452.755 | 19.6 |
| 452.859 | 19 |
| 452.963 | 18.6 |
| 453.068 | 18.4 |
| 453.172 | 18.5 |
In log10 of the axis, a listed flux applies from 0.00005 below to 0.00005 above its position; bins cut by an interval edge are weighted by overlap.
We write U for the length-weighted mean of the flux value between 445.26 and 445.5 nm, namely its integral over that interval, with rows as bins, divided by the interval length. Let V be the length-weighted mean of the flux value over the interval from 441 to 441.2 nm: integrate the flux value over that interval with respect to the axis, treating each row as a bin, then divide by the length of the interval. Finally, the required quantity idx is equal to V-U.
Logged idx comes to -1.7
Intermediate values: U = 19.0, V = 17.2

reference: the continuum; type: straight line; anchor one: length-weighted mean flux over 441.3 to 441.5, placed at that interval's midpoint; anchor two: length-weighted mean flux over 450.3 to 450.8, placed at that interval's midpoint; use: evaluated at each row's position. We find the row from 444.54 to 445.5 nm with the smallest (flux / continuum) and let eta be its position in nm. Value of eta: 445.413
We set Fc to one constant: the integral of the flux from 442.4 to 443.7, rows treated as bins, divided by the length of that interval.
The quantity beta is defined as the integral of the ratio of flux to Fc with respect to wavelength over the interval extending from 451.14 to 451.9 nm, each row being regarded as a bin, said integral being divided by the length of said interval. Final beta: 1.14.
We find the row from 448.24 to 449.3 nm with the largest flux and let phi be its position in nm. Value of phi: 448.914 nm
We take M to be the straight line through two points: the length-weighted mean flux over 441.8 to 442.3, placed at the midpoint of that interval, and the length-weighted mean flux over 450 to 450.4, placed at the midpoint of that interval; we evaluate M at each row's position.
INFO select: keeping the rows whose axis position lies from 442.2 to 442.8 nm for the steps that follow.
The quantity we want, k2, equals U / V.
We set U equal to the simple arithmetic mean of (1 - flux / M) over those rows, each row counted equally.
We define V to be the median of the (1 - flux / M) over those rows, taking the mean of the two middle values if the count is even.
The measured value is 1.10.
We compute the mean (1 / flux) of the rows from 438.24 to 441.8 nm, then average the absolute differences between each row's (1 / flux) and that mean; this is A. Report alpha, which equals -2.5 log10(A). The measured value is 6.6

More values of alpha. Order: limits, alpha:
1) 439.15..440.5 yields 6.9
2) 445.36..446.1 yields 7.1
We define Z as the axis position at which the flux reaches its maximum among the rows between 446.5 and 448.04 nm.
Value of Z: 447.675 nm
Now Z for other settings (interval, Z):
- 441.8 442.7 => 442.653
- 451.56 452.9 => 452.234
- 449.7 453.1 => 450.882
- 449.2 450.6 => 450.571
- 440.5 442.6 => 442.551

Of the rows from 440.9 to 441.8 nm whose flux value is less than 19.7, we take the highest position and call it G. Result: 441.736 nm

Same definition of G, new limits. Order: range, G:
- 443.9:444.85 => 444.082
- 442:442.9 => 442.857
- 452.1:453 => 452.963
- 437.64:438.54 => 438.493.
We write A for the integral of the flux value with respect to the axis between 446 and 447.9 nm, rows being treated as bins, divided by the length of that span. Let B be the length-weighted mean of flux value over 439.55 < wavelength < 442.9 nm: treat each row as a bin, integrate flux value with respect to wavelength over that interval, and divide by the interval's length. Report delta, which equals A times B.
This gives 354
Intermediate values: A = 19.9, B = 17.8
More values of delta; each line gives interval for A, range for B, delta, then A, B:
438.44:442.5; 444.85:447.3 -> 328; 17.2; 19.1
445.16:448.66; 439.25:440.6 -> 340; 19.7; 17.3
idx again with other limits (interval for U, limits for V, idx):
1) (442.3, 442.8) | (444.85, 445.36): 0.9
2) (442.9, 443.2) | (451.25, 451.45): 2.8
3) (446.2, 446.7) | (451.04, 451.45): 3.1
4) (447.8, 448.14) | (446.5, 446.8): -1.3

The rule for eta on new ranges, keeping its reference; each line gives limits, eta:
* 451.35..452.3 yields 451.818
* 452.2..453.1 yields 453.068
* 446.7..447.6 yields 446.749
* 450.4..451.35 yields 450.467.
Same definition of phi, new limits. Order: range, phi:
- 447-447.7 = 447.675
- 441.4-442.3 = 442.245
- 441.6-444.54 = 444.491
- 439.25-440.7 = 439.808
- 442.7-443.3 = 442.857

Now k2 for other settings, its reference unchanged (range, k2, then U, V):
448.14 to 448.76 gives 0.57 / 0.005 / 0.009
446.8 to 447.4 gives 1.26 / -0.020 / -0.015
